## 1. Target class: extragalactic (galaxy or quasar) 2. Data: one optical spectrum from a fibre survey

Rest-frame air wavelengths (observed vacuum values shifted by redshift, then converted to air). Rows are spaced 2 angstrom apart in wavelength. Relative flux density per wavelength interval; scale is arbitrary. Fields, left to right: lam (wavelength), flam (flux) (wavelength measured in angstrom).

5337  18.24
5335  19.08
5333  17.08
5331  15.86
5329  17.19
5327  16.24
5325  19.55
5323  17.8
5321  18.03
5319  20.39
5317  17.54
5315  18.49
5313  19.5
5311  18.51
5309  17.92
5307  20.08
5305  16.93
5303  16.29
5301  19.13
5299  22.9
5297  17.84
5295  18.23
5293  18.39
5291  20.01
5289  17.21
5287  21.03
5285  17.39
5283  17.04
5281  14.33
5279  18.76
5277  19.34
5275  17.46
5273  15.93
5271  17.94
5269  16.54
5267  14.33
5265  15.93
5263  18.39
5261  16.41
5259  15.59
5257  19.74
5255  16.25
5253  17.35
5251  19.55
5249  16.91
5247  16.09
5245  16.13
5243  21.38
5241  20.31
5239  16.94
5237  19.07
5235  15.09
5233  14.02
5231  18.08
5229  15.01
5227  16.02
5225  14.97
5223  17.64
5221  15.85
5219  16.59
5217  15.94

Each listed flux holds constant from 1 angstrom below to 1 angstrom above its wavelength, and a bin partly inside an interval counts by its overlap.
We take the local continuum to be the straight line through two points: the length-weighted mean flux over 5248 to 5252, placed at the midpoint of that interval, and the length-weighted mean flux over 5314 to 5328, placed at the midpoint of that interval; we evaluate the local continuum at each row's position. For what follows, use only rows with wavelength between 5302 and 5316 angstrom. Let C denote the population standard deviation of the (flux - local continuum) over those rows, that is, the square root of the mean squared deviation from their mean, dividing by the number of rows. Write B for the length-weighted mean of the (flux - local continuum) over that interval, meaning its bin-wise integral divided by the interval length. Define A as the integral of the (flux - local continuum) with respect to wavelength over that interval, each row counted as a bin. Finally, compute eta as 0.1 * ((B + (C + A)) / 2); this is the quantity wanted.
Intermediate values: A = 0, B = 0.0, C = 1.2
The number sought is 0.0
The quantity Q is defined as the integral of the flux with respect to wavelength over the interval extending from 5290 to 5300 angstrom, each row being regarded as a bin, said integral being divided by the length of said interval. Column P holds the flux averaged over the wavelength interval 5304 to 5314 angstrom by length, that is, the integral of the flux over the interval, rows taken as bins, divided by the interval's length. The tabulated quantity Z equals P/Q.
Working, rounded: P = 18.6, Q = 19.5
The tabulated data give 0.95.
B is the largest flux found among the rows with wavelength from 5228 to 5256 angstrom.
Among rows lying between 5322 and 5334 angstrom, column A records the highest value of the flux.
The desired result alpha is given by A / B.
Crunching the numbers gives 0.91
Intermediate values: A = 19.55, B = 21.38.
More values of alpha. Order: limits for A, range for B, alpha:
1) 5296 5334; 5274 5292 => 1.09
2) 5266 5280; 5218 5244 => 0.90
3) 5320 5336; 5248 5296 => 0.93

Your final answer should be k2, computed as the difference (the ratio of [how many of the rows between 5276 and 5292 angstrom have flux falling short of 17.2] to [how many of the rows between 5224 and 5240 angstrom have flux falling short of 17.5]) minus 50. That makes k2 -49.7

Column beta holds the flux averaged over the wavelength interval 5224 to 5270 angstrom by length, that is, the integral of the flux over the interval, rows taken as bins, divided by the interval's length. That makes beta 17.0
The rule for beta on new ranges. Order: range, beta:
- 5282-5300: 18.9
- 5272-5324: 18.3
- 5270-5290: 17.6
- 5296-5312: 18.7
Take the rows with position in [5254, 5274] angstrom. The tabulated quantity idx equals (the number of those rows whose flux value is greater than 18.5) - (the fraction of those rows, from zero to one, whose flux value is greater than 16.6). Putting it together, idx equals 0.7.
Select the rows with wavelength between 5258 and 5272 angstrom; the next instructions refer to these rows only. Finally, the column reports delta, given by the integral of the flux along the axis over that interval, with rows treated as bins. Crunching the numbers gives 230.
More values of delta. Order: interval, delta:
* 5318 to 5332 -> 250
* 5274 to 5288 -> 251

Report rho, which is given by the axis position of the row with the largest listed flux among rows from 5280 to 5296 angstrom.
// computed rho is 5287 angstrom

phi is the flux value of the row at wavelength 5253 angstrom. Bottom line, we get 17.35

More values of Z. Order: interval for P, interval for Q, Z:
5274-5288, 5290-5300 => 0.92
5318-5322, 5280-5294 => 1.07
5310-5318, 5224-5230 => 1.21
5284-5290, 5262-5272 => 1.12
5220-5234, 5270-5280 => 0.89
